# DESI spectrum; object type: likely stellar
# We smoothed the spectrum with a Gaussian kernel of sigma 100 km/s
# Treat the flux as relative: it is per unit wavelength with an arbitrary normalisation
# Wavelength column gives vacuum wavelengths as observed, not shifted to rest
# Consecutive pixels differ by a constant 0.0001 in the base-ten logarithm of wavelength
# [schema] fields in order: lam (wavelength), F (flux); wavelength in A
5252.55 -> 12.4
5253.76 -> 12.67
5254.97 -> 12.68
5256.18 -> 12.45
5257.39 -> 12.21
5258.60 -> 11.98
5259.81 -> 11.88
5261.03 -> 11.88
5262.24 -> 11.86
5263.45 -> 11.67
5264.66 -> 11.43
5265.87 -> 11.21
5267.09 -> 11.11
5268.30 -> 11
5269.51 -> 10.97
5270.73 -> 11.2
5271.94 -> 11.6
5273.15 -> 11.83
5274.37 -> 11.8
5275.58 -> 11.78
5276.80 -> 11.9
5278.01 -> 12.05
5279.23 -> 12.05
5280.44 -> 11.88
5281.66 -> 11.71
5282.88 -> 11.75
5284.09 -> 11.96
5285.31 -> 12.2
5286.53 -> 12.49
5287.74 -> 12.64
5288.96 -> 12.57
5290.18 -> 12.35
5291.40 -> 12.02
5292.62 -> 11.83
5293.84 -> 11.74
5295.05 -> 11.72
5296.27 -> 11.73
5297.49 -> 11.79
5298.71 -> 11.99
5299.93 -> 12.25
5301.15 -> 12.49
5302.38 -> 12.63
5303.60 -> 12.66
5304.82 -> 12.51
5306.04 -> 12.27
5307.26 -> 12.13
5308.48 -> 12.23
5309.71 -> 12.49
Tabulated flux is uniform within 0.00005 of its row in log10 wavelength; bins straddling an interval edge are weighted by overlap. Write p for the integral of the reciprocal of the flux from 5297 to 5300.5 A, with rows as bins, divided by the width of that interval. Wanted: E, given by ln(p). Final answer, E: -2.49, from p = 0.083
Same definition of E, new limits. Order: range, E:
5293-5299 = -2.47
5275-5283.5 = -2.47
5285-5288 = -2.52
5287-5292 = -2.52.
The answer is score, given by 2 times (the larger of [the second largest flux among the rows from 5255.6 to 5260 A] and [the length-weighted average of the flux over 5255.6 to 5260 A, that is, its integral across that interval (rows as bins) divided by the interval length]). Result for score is 24.4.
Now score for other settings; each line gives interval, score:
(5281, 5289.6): 25.1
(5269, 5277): 23.7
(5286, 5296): 25.1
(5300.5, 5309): 25.3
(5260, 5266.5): 23.7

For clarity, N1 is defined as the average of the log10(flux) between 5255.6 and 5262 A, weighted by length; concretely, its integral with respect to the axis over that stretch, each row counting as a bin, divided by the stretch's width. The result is 1.08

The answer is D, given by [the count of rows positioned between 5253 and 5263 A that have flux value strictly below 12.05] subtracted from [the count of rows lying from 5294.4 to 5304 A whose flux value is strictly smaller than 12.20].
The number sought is 0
